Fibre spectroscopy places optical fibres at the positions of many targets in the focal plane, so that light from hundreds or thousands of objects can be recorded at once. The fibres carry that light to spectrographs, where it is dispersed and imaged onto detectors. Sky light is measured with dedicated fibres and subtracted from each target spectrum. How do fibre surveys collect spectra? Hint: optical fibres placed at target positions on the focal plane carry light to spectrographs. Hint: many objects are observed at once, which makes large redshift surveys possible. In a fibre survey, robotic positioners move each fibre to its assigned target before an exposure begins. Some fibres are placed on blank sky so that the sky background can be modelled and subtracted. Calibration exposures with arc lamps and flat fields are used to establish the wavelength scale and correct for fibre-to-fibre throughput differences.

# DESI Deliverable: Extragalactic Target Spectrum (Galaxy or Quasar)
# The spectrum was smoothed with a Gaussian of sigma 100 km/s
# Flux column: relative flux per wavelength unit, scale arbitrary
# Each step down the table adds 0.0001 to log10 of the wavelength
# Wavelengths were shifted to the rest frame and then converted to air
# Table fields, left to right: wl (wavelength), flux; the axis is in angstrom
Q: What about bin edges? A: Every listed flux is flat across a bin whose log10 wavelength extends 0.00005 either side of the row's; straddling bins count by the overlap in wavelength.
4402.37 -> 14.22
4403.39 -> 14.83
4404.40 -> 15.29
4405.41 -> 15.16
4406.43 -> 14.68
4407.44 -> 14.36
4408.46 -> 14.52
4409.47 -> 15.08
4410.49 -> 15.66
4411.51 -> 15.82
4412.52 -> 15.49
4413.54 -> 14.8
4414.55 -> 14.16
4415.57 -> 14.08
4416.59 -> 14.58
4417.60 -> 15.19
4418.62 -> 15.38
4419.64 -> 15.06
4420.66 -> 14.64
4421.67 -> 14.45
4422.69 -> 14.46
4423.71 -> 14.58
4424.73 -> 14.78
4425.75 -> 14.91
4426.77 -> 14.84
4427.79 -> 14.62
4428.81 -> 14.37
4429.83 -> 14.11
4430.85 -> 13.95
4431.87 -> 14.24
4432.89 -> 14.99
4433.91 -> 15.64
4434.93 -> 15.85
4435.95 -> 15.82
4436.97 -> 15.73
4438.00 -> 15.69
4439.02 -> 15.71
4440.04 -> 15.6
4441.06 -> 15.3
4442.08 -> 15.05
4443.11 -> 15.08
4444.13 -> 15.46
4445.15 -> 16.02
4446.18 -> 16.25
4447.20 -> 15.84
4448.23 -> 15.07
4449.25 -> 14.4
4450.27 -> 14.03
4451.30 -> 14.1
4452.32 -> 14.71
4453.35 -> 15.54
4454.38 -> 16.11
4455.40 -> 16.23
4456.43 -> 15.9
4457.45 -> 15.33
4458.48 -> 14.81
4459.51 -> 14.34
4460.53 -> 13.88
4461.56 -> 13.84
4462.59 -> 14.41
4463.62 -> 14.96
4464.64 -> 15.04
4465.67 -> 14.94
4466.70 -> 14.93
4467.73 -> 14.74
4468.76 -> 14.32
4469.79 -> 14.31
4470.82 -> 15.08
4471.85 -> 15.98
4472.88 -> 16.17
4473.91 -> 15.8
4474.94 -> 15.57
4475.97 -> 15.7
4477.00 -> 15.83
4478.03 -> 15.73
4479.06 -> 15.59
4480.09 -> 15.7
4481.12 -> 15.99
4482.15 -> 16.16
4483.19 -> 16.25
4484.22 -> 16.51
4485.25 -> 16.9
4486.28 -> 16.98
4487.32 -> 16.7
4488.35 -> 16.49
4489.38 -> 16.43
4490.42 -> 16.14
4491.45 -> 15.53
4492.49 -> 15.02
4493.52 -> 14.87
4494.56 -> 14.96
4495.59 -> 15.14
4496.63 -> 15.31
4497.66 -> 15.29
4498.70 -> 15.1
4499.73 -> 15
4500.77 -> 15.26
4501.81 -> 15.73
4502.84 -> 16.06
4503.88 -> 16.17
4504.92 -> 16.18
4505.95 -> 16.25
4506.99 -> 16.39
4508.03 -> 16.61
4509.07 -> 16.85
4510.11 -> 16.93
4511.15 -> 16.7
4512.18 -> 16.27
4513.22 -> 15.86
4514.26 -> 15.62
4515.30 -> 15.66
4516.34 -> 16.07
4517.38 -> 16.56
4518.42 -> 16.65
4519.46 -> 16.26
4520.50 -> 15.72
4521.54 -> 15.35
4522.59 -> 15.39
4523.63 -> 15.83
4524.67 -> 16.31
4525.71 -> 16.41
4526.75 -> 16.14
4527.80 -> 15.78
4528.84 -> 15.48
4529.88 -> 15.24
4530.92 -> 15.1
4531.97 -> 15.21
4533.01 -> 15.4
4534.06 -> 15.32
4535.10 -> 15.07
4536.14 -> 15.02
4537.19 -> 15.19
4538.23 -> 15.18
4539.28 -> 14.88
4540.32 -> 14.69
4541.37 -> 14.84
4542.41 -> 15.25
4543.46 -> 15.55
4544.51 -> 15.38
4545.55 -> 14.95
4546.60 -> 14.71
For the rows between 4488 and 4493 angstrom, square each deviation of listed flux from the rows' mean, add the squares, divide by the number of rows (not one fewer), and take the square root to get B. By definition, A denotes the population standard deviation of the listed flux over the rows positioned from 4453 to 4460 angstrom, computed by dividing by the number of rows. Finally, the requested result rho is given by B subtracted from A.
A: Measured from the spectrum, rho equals 0.08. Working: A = 0.64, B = 0.56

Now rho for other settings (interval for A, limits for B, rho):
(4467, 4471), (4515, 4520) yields -0.04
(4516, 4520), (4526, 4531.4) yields -0.14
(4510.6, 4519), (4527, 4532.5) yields 0.17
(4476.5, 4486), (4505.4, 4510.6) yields 0.14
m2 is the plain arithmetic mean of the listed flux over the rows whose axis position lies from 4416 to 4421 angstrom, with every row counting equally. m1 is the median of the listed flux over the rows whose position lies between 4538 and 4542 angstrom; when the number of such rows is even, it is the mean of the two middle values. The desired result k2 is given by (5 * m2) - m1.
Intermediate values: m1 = 14.9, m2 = 15.0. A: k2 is 60.0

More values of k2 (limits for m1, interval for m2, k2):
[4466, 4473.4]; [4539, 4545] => 60.6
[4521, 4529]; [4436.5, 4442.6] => 61.8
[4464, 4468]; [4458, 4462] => 56.2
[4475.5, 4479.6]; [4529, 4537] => 60.3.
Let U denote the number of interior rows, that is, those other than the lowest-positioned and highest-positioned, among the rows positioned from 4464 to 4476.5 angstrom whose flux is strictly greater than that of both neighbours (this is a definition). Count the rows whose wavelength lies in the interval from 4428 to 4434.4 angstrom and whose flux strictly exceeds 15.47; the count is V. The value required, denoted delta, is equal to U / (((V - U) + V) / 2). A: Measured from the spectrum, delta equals 2.00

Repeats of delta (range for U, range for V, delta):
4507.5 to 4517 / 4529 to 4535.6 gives -2.00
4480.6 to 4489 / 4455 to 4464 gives 0.67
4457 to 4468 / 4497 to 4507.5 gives 0.18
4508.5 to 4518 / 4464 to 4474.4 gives 0.40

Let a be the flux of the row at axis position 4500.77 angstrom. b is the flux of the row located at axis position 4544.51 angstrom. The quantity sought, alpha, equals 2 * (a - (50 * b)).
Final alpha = -1507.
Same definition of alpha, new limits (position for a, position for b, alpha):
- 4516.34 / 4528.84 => -1516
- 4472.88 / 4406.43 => -1436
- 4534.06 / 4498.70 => -1479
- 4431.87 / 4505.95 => -1597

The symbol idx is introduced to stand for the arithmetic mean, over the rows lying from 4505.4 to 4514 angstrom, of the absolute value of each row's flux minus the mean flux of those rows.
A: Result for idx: 0.29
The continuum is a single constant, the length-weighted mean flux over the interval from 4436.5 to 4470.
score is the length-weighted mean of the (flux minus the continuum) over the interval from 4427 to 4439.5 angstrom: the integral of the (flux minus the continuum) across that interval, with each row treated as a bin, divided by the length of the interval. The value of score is 0.0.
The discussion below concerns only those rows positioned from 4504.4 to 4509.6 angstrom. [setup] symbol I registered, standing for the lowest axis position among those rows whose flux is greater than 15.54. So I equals 4504.92 angstrom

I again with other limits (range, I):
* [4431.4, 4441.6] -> 4433.91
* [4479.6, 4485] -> 4480.09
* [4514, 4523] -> 4514.26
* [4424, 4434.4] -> 4433.91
